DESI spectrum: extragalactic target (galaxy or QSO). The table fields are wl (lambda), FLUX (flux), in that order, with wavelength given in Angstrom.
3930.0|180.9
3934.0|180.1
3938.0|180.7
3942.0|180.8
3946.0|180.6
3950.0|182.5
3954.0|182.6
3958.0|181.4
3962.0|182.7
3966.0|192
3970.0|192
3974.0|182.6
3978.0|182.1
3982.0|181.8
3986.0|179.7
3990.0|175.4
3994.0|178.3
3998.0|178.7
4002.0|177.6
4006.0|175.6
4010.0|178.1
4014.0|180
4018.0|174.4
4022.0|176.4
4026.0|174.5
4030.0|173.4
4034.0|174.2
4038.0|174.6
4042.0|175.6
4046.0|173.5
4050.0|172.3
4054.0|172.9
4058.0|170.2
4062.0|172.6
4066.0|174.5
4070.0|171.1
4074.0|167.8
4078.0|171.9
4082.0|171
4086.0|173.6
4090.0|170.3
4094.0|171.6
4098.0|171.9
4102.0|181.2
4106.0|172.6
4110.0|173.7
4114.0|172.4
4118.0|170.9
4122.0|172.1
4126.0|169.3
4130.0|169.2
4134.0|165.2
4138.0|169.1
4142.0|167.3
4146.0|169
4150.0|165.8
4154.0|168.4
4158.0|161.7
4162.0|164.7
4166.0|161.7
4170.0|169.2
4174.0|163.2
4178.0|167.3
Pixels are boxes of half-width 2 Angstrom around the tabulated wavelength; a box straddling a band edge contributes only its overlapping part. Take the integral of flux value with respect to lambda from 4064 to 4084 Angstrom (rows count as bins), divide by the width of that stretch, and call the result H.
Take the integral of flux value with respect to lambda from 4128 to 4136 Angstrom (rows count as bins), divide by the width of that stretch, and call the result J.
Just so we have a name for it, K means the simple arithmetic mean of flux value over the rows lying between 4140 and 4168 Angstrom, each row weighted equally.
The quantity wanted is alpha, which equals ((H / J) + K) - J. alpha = -1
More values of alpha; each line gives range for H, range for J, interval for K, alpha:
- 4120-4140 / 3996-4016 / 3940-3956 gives 5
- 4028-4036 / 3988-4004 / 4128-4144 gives -9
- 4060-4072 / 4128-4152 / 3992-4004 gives 12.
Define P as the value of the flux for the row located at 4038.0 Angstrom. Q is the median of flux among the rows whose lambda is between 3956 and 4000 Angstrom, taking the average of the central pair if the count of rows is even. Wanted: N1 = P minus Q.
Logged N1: -7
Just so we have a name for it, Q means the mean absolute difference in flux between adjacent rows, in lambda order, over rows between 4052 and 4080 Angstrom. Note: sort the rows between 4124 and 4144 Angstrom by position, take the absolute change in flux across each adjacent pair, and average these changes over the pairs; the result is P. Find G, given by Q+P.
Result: 5.4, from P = 2.45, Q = 3.0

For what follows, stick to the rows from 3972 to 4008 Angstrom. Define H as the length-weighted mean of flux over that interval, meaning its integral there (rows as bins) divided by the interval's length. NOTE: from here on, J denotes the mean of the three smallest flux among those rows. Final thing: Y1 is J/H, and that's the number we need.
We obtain 0.984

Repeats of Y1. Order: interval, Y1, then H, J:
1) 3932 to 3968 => 0.988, 183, 180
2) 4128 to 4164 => 0.983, 167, 164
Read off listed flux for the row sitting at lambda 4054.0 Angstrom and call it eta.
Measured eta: 172.9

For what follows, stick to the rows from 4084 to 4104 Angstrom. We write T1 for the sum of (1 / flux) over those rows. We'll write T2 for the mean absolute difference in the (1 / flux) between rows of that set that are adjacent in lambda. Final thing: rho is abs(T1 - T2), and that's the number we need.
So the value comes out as 0.0287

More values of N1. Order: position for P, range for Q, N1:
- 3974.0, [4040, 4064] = 10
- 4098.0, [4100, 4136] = 0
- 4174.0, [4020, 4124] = -9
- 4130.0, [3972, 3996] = -12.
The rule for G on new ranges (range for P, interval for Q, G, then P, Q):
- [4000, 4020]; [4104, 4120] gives 4.3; 3.00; 1.3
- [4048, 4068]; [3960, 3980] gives 6.7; 1.90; 4.8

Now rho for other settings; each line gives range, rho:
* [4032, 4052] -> 0.0287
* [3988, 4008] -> 0.0282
